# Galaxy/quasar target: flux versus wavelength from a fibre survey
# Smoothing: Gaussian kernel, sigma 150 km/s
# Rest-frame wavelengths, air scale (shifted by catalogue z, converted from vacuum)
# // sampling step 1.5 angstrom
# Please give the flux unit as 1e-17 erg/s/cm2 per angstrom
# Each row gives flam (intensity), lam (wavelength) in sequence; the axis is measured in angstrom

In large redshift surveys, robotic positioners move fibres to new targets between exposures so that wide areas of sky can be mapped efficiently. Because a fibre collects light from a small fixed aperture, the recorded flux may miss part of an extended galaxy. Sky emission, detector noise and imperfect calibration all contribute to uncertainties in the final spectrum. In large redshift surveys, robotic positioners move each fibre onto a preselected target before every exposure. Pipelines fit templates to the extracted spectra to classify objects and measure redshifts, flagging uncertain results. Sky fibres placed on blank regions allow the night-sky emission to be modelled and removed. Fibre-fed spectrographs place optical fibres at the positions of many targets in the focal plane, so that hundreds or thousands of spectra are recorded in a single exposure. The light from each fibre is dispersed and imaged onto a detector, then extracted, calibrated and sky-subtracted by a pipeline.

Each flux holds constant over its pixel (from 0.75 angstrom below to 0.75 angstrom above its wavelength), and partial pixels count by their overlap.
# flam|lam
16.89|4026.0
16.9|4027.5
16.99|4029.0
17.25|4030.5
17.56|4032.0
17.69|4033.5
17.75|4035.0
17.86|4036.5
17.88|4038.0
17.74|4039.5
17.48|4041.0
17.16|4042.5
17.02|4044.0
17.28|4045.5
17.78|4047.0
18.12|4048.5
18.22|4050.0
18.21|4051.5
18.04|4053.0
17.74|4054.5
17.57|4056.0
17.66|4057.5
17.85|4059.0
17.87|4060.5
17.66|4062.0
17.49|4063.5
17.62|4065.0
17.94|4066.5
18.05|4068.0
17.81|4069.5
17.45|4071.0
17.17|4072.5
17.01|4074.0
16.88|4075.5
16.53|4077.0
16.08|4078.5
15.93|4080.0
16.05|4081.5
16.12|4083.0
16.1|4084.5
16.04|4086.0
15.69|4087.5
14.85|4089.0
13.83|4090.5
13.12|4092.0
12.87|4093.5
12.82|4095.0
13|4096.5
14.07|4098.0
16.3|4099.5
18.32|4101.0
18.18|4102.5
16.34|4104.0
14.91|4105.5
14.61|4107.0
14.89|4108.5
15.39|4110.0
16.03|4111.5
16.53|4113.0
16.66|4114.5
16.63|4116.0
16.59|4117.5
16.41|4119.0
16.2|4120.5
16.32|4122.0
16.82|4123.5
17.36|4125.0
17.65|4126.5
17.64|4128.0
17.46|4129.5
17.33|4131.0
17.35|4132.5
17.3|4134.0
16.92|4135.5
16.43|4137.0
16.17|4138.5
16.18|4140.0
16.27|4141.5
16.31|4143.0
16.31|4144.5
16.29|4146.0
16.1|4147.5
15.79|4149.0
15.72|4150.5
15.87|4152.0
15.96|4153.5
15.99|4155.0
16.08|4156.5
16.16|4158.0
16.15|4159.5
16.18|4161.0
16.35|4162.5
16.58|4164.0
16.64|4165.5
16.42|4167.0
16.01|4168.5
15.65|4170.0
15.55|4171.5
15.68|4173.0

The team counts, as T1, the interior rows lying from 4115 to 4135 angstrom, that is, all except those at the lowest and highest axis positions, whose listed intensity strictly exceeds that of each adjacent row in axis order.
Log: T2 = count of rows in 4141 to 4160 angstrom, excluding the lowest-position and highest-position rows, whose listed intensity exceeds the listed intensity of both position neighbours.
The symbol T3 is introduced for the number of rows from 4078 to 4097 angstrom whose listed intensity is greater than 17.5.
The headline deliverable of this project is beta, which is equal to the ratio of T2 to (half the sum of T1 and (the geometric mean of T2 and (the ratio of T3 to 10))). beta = 1.0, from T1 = 2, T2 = 1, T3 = 0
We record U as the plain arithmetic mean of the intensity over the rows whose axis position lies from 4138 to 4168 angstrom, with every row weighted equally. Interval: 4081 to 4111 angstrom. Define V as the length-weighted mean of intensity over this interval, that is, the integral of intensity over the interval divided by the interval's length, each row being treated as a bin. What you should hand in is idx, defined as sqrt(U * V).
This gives 15.7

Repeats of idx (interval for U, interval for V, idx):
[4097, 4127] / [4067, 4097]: 16.0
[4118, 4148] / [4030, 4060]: 17.2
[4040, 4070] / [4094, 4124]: 16.7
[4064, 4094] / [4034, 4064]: 16.9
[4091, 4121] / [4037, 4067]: 16.6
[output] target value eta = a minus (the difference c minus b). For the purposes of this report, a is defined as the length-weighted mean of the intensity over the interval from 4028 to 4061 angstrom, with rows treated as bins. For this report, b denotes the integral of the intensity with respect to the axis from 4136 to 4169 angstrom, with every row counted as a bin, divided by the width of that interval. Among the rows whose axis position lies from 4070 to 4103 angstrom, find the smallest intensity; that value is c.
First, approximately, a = 17.7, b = 16.2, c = 12.82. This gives 21.0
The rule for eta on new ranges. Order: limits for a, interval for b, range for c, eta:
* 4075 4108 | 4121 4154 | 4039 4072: 15.0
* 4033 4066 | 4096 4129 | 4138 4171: 18.3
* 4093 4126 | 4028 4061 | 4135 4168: 17.8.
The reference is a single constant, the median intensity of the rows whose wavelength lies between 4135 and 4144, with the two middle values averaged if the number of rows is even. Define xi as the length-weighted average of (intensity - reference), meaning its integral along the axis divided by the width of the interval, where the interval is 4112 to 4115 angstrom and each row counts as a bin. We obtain 0.3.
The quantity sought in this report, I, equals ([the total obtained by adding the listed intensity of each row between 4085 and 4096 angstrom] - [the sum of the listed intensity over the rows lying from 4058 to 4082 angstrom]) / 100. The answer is -1.8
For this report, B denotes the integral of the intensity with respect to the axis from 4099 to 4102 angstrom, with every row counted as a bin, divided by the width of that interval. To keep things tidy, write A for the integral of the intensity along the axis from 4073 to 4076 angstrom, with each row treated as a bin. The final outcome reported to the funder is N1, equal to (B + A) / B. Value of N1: 3.91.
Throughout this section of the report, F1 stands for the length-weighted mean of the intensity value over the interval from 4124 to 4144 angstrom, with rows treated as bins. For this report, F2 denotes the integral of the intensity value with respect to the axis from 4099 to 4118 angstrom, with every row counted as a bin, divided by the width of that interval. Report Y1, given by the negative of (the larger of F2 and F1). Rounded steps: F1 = 16.9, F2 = 16.3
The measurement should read -16.9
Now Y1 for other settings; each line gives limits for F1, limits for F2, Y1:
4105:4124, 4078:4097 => -16.0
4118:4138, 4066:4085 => -17.0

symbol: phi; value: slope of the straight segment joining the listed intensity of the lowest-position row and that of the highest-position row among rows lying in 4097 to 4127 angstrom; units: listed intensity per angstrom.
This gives 0.13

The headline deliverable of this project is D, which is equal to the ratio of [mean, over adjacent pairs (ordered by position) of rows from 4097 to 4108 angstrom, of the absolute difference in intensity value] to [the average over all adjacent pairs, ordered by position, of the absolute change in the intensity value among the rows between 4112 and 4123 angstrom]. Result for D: 11.2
